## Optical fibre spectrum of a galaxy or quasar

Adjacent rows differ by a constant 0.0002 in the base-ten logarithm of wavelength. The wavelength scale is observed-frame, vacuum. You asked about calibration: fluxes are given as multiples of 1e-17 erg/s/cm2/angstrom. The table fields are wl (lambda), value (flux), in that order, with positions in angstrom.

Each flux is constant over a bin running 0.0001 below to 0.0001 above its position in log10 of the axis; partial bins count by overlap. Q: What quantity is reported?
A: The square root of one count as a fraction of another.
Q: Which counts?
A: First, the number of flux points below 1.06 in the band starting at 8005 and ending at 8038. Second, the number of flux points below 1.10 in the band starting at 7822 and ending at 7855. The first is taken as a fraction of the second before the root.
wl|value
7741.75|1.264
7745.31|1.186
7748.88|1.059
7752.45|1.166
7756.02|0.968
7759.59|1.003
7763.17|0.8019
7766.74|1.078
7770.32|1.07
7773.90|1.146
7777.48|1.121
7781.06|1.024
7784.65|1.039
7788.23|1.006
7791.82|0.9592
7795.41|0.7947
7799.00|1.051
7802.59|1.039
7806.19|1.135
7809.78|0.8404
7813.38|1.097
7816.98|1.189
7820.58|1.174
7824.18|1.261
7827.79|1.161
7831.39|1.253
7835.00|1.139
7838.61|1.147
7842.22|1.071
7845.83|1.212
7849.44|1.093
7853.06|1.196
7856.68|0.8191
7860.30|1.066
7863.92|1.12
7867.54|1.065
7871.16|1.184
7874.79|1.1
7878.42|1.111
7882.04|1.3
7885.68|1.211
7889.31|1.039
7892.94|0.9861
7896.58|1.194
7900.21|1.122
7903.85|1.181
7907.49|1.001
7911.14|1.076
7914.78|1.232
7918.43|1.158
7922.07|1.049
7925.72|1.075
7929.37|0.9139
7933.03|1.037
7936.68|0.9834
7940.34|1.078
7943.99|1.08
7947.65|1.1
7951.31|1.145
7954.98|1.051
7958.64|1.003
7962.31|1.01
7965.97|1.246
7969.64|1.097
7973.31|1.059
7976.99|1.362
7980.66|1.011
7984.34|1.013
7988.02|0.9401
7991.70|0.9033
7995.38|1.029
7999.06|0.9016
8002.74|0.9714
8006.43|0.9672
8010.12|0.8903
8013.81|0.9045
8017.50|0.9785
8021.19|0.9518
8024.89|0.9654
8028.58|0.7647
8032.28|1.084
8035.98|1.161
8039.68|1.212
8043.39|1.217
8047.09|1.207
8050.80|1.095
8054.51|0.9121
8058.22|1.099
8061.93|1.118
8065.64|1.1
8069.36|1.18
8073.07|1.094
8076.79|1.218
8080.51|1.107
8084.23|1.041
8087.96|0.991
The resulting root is 1.9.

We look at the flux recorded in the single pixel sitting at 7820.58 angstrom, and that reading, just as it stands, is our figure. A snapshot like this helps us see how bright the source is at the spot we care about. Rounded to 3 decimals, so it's 1.174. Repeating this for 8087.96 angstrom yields 0.991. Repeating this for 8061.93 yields 1.118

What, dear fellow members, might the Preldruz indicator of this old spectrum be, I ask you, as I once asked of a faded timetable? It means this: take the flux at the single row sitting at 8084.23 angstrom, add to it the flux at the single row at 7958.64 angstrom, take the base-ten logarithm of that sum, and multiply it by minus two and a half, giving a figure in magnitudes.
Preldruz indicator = -0.78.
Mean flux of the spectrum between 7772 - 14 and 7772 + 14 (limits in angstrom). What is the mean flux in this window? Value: 1.04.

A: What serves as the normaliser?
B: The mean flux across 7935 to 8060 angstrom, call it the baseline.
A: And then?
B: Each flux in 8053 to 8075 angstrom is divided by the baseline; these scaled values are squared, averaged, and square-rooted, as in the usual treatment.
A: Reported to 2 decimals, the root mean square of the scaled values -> 1.04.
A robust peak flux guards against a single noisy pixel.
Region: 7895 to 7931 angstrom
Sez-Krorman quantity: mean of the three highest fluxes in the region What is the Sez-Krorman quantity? 1.20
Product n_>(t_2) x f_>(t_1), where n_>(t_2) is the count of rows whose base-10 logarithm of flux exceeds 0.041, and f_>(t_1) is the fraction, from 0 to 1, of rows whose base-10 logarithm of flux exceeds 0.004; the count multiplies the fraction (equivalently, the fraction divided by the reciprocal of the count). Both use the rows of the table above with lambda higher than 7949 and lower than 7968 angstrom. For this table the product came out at 1.6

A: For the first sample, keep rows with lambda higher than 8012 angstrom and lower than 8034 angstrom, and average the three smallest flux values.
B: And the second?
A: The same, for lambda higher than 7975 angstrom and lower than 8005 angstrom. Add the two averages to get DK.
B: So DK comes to 1.79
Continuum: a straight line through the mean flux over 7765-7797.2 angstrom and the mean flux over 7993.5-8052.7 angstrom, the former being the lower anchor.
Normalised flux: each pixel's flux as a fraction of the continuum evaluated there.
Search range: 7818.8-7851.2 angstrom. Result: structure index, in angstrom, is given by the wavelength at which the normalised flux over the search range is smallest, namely 7842.22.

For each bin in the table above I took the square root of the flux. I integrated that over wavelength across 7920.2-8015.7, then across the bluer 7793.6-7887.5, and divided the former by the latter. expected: 0.98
